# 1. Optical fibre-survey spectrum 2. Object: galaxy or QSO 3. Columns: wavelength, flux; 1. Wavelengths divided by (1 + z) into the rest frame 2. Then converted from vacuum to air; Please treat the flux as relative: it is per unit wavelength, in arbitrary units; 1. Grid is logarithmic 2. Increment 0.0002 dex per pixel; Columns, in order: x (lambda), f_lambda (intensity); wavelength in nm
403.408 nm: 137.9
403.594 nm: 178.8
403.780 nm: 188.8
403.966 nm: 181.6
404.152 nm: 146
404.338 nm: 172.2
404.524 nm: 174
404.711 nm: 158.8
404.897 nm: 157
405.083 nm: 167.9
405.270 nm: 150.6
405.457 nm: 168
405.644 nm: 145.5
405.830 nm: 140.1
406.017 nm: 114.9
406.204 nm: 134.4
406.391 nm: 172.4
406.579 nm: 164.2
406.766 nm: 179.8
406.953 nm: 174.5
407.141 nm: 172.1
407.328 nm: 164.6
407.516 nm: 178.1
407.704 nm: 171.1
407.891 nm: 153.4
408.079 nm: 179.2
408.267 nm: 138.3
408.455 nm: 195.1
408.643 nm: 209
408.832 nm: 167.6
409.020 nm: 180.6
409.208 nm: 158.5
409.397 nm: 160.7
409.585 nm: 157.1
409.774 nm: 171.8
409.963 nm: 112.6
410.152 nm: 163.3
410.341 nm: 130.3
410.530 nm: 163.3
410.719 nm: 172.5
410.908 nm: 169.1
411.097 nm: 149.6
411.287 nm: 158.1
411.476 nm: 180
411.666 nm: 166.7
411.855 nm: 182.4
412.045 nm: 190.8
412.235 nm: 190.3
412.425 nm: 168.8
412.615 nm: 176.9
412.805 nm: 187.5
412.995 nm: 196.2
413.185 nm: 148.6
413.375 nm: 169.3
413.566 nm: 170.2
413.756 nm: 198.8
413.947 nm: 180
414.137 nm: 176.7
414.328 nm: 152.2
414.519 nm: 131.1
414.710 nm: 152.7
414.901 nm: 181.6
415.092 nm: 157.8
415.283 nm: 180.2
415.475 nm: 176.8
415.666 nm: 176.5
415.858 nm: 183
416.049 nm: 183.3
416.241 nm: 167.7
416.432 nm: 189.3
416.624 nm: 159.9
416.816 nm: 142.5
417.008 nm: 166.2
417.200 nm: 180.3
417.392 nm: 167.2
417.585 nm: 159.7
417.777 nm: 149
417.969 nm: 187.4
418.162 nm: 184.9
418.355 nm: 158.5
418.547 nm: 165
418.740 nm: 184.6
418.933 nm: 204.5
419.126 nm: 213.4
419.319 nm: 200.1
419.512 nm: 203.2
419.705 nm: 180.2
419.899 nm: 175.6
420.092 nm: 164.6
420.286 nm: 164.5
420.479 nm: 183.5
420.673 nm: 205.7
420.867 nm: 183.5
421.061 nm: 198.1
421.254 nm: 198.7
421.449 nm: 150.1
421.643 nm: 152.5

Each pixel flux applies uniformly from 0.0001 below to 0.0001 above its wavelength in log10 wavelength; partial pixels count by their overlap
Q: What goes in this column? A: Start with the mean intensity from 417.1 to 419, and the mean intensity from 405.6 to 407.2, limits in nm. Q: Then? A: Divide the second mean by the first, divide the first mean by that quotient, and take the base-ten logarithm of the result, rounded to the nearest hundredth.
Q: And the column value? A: 2.29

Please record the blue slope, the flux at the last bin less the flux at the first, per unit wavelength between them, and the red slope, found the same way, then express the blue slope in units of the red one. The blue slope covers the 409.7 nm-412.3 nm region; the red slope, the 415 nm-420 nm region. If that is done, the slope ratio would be 2.0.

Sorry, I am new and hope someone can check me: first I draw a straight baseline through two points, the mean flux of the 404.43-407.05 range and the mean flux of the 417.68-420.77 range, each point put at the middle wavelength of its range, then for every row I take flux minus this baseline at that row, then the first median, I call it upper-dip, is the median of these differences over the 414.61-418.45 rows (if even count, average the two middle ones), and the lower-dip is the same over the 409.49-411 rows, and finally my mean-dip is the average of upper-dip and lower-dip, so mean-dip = -3.6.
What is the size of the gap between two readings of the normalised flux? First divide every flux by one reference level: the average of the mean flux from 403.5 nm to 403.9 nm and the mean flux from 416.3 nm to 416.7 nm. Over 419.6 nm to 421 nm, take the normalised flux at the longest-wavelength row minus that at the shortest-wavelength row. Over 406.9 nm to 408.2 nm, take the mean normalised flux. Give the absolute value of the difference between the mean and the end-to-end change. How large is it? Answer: 0.93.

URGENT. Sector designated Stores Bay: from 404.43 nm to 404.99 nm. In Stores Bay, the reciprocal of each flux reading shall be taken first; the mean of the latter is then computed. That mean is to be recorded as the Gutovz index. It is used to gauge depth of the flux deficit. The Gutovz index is 0.0061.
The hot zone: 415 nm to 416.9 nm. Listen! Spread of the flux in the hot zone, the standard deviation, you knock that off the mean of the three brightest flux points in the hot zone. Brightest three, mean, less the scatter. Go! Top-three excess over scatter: 171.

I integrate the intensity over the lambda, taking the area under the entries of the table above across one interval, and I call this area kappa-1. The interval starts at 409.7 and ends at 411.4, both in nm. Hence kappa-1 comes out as 263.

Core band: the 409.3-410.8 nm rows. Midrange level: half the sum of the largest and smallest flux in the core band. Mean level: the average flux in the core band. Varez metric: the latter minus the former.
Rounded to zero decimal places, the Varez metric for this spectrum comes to 11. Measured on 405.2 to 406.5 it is 3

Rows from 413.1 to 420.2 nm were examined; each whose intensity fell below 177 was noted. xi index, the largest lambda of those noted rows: 420.092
